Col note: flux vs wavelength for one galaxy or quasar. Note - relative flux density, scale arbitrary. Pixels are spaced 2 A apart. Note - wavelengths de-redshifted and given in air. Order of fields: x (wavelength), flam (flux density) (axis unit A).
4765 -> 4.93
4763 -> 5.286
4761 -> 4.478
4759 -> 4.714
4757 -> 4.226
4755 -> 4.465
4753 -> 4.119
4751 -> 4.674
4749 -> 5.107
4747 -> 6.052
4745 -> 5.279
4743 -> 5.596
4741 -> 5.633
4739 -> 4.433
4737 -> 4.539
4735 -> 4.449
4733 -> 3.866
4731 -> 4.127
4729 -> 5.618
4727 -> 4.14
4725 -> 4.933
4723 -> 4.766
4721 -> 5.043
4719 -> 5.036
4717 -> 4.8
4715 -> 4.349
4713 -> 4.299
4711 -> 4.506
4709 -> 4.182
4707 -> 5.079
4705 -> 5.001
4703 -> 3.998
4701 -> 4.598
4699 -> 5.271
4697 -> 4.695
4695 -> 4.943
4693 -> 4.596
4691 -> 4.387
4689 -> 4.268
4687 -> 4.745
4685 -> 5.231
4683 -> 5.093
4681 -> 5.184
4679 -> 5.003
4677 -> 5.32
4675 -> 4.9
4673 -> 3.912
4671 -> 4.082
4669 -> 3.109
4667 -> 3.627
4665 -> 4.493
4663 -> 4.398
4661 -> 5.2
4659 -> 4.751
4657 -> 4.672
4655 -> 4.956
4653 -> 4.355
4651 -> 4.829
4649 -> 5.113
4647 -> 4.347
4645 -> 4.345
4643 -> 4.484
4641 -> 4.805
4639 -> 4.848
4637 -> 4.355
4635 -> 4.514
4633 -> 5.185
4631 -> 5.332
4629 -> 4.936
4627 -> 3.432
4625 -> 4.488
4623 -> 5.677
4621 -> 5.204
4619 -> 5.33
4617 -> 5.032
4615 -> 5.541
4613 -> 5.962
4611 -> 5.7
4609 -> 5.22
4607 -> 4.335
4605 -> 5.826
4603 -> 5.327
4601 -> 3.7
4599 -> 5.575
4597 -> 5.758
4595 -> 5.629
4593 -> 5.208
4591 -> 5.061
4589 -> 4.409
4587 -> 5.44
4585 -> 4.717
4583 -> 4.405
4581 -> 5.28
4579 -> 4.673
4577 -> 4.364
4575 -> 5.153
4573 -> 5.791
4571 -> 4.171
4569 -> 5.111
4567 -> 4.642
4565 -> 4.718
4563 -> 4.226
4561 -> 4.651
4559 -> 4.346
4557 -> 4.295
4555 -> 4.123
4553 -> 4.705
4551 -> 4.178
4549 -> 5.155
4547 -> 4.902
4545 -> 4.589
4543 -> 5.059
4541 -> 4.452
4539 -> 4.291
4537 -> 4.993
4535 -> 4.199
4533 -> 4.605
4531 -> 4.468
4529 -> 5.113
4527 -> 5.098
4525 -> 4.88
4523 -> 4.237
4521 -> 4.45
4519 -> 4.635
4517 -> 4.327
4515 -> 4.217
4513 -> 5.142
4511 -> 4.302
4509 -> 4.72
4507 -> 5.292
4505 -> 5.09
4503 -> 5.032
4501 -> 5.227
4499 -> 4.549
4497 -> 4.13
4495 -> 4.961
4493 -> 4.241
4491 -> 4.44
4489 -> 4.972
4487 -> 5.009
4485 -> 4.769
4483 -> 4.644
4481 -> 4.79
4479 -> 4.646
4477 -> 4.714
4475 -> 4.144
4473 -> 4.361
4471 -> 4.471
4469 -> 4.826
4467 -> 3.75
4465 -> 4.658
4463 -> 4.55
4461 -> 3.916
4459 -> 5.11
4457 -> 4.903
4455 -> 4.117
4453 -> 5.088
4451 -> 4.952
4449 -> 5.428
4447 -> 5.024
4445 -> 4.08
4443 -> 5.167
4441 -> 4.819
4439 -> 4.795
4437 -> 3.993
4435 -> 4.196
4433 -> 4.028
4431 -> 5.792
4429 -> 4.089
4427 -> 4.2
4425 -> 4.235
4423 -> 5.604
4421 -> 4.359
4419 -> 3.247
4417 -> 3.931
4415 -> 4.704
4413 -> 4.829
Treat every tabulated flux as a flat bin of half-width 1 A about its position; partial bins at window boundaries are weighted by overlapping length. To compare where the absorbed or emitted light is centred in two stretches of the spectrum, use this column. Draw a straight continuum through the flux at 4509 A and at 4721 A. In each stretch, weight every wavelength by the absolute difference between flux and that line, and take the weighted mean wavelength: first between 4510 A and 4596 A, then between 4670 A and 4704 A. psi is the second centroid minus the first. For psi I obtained 131.7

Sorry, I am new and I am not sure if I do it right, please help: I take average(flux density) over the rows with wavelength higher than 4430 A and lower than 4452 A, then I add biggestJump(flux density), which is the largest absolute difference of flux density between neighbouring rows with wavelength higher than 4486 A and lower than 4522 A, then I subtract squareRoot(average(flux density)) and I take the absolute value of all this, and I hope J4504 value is 3.5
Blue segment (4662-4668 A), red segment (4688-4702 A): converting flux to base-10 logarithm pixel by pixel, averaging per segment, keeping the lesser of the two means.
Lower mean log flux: 0.618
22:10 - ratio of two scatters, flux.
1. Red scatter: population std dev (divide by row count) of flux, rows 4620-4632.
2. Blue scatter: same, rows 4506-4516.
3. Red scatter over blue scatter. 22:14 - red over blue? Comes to 1.69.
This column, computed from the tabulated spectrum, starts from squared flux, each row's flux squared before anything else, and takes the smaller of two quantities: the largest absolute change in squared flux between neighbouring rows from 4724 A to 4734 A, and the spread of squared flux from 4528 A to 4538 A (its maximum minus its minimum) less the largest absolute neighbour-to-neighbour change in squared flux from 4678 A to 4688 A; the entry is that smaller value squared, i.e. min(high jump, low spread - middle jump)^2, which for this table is 13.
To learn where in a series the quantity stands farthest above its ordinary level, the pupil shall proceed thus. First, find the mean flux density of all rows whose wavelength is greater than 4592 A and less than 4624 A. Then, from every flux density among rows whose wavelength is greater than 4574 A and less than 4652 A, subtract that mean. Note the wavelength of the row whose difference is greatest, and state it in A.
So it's 4613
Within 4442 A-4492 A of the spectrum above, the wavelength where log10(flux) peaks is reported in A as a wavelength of 4449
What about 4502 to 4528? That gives 4507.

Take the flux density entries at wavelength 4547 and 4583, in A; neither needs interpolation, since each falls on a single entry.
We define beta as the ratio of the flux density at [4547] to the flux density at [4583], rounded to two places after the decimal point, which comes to 1.11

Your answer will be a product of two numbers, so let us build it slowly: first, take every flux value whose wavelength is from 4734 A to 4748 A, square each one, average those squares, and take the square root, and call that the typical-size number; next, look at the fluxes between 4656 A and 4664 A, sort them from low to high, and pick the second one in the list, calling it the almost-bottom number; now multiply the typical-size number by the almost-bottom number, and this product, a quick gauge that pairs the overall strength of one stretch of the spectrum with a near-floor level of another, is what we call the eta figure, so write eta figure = 24.2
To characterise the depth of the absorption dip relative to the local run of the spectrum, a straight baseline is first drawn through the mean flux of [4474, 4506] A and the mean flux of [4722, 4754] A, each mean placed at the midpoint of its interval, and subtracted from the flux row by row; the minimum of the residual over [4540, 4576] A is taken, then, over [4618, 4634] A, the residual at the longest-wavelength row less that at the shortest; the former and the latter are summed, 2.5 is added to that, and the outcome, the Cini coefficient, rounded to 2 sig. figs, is 1.7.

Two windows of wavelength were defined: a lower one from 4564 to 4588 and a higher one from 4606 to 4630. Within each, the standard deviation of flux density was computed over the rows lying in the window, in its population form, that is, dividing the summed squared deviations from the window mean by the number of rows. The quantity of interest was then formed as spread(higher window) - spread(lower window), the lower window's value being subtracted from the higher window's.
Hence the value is 0.21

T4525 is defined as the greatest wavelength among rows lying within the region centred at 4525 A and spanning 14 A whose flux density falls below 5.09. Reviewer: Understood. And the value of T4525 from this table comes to 4531 A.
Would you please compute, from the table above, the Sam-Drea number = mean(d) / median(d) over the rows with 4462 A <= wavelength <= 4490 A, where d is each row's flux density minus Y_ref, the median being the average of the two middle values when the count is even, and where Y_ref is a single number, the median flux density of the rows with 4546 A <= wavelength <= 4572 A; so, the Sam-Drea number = -4.9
